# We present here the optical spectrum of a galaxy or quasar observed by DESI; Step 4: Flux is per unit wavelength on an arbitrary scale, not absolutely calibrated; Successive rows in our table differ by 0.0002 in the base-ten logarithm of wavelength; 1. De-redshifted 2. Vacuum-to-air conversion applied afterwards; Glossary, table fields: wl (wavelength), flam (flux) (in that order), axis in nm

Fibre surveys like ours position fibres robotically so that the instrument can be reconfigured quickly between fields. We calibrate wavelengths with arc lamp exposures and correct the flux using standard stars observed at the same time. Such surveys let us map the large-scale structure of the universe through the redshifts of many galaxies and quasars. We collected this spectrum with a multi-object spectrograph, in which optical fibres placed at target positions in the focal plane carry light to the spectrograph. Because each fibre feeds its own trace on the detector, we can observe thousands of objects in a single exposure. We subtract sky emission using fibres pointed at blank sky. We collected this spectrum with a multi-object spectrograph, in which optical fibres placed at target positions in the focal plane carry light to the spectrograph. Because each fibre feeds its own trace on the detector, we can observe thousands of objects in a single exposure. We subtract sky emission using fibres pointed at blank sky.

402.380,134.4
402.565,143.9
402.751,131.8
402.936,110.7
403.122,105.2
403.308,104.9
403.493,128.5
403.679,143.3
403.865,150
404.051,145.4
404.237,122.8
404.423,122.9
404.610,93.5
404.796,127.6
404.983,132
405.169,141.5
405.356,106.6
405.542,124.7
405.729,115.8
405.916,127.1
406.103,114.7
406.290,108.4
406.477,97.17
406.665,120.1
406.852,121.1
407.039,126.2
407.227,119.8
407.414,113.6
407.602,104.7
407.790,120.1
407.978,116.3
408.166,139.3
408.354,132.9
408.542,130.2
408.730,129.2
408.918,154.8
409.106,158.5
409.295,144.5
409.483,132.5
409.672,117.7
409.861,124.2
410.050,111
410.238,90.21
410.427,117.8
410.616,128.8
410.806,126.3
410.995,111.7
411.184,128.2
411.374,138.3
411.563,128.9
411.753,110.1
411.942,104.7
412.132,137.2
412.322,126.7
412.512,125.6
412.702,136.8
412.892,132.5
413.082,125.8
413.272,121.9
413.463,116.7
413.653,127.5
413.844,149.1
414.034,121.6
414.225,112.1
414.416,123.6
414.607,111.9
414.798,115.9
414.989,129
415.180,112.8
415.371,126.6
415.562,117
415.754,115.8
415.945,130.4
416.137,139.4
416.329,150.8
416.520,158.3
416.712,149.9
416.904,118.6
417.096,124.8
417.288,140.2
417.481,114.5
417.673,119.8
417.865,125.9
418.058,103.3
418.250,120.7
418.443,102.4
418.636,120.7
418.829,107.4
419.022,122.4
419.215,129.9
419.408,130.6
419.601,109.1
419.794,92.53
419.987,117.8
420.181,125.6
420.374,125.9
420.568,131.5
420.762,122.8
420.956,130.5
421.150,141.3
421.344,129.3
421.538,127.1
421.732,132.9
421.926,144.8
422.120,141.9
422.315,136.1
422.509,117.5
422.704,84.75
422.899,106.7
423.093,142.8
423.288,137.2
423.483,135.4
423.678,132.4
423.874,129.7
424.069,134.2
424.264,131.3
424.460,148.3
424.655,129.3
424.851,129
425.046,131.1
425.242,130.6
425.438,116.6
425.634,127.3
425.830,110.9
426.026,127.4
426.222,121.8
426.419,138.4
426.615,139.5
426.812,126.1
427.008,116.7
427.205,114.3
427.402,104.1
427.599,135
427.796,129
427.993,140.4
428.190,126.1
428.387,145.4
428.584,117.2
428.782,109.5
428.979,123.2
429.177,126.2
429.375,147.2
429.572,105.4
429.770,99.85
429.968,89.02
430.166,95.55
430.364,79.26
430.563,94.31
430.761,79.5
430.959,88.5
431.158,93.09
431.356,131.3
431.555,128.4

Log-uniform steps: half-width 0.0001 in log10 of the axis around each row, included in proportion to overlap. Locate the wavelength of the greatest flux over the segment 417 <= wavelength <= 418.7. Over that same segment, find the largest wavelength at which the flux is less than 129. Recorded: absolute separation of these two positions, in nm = 1.35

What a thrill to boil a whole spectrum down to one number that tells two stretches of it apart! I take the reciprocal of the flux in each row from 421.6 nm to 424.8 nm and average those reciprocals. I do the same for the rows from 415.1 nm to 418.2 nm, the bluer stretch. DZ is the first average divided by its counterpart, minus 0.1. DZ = 0.89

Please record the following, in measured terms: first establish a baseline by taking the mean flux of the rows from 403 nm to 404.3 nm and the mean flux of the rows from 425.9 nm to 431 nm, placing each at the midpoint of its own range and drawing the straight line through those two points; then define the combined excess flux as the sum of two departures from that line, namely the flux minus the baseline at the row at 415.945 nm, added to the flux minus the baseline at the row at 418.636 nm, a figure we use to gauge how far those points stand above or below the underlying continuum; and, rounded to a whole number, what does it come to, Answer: 8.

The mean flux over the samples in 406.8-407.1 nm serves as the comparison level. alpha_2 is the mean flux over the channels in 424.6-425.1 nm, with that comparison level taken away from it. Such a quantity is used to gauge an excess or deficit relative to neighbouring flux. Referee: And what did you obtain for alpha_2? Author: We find 6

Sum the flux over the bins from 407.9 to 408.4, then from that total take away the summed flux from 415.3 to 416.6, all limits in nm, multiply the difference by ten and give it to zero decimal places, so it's -5498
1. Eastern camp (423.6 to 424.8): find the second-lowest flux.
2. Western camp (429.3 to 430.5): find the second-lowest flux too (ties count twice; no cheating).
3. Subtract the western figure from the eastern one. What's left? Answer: 41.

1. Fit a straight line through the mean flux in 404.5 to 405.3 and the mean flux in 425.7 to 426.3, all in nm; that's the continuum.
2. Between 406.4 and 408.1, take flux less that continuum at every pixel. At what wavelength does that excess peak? 407.039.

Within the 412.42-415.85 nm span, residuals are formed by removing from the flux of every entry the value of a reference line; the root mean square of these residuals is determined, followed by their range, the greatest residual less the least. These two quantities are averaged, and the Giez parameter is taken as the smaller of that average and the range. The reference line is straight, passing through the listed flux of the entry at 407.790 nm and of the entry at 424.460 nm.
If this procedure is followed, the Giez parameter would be 26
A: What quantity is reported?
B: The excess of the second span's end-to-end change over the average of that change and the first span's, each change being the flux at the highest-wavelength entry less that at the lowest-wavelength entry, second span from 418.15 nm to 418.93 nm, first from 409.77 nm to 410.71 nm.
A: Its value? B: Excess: -9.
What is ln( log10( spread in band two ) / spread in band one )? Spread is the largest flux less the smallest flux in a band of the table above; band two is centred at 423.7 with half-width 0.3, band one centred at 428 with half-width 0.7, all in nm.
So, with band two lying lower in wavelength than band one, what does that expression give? -4.00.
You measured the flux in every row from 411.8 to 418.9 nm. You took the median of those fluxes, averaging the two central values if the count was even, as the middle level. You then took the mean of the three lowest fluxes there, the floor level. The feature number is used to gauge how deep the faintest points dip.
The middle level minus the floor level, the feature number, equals 20.1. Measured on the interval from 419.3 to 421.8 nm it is 20.6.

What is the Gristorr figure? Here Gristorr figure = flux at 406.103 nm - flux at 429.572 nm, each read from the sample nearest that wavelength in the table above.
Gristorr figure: 9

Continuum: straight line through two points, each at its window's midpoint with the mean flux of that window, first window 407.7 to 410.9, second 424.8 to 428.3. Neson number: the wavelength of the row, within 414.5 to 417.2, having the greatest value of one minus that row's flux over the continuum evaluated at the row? 414.607 nm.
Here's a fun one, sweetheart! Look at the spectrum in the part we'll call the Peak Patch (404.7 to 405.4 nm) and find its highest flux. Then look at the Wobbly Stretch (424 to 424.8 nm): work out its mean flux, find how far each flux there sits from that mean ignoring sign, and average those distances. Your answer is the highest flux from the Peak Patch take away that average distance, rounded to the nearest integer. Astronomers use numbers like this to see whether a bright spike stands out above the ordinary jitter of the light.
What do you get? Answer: 135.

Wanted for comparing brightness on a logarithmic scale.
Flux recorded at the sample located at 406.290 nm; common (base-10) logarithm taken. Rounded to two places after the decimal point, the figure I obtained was 2.04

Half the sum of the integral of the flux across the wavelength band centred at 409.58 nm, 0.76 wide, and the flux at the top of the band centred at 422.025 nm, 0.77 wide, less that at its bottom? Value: 51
